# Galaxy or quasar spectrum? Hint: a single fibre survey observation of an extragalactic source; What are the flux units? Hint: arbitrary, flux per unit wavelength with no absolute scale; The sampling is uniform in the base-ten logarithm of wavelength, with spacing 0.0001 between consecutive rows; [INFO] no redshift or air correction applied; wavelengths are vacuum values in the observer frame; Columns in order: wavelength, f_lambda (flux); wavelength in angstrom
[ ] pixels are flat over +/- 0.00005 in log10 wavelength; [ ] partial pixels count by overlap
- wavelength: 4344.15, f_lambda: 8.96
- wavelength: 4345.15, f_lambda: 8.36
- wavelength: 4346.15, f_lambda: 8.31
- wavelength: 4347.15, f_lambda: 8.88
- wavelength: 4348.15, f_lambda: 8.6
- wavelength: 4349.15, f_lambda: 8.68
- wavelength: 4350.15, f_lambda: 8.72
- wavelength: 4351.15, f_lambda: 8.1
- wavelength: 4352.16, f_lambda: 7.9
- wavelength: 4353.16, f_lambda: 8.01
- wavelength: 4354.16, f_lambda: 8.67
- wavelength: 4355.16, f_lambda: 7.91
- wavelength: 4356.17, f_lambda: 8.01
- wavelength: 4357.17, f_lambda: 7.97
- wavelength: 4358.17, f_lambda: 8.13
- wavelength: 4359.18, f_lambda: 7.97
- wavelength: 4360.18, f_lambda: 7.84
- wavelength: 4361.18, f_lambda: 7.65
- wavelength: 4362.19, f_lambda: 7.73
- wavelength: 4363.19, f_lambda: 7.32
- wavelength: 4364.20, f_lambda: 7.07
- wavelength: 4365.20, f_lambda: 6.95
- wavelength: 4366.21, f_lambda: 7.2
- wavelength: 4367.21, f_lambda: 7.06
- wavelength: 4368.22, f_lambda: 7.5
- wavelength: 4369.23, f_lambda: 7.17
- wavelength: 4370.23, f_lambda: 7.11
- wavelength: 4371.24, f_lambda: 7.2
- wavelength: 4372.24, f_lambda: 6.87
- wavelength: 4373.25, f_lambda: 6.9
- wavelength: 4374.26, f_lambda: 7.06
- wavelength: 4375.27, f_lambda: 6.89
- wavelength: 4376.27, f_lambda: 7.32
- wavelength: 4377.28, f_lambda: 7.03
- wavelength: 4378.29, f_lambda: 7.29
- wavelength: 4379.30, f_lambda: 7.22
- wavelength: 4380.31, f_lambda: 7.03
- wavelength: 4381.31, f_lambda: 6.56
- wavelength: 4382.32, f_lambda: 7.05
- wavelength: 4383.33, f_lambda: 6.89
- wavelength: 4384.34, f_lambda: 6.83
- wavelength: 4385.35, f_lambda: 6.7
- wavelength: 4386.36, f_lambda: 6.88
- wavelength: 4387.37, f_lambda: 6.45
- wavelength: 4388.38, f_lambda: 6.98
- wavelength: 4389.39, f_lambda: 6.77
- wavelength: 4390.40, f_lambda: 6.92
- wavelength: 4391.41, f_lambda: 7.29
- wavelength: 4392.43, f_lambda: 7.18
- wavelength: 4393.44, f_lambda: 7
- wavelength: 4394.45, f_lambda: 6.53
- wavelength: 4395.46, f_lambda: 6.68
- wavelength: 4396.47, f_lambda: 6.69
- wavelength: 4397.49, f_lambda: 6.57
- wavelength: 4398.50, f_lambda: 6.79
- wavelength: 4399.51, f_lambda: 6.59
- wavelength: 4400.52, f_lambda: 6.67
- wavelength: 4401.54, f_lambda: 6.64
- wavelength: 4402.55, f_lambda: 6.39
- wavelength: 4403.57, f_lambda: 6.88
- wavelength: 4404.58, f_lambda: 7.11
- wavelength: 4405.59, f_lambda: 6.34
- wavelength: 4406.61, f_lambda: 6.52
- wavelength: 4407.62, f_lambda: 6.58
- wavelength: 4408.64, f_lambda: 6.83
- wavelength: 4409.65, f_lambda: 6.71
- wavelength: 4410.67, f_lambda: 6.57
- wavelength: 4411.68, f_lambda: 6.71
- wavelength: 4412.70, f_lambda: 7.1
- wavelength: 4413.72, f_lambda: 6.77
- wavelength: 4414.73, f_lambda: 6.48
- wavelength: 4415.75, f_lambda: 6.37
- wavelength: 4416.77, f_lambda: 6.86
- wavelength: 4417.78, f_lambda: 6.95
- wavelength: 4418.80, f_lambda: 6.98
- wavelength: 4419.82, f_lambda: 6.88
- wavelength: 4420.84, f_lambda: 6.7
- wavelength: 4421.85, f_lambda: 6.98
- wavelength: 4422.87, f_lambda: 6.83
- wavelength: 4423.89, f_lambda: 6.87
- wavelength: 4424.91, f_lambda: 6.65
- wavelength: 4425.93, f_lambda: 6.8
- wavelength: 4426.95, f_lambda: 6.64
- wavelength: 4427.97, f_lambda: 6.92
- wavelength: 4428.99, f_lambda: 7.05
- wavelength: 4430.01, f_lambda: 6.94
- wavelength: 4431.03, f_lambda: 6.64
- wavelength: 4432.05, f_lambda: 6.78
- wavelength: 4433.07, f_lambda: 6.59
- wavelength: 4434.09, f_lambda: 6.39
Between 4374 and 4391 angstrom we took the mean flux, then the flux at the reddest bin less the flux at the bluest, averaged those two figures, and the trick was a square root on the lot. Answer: 1.84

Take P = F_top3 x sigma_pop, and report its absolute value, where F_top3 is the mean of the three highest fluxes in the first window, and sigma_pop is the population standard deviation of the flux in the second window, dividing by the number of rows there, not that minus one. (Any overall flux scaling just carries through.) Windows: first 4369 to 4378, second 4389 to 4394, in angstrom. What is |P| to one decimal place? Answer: 1.3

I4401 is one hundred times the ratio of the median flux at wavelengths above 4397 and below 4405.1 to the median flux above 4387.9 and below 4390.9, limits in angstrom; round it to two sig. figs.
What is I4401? 96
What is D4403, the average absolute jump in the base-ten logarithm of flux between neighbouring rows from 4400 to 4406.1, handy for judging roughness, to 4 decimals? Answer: 0.0230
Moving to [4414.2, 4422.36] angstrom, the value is 0.0118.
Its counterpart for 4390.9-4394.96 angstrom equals 0.0159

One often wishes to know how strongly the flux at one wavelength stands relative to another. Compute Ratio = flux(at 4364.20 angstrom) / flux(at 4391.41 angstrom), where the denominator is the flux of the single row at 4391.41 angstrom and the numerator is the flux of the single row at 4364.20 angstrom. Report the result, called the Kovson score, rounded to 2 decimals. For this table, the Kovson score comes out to 0.97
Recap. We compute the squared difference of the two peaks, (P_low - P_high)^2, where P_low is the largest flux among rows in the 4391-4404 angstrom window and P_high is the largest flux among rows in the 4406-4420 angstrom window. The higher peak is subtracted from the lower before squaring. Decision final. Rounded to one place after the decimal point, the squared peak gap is 0.0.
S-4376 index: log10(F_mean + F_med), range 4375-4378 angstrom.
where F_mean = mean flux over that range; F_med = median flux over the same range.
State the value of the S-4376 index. 1.15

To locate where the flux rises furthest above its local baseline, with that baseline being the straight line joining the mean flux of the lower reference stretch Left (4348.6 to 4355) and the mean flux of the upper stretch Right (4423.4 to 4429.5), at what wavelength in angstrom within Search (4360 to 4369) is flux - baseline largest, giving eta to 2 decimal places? 4360.18 angstrom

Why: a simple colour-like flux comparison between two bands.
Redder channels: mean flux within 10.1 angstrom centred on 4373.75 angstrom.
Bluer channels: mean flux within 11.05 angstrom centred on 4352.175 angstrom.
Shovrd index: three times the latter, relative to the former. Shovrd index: 3.52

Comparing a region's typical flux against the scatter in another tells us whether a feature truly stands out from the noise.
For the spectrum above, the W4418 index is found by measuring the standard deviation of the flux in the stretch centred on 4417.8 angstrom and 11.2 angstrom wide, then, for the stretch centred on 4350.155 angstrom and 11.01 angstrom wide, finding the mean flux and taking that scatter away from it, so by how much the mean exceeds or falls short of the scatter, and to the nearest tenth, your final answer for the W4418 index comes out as 8.2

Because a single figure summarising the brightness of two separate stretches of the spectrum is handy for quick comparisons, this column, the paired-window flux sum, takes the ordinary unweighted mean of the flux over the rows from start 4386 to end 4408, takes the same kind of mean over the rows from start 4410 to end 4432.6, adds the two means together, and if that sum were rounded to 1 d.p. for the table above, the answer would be 13.5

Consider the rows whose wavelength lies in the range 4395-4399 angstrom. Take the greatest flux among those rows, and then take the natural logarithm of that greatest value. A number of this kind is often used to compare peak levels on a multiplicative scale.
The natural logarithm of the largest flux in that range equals 1.92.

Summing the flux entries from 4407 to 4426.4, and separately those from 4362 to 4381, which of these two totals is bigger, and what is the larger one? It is 136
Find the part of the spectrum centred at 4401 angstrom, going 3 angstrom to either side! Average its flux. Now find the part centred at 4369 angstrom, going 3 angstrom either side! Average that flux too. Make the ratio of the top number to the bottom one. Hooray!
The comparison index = 0.92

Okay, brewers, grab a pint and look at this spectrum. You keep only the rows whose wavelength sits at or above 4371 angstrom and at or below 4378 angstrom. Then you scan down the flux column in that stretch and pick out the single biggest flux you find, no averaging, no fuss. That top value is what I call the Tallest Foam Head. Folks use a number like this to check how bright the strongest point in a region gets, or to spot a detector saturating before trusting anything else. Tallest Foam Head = 7.32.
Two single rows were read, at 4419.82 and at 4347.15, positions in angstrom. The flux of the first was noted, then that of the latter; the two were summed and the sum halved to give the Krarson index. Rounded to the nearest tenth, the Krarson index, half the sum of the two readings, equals 7.9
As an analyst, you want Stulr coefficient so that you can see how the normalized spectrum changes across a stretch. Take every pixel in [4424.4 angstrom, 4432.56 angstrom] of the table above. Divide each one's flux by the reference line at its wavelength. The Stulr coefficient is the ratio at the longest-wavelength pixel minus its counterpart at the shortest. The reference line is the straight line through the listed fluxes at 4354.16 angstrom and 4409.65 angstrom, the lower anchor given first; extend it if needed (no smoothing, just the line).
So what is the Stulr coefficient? 0.068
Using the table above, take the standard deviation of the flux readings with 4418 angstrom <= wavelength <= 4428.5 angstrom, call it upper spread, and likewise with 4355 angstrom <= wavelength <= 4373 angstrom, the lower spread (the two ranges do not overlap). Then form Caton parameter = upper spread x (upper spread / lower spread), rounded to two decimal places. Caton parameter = 0.04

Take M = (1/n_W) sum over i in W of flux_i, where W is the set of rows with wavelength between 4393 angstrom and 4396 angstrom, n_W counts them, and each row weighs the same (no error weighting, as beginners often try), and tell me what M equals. 6.74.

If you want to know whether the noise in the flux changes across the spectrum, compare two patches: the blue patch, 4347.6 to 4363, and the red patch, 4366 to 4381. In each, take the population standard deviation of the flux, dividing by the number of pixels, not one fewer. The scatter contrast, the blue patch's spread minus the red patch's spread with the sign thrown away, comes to 0.18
